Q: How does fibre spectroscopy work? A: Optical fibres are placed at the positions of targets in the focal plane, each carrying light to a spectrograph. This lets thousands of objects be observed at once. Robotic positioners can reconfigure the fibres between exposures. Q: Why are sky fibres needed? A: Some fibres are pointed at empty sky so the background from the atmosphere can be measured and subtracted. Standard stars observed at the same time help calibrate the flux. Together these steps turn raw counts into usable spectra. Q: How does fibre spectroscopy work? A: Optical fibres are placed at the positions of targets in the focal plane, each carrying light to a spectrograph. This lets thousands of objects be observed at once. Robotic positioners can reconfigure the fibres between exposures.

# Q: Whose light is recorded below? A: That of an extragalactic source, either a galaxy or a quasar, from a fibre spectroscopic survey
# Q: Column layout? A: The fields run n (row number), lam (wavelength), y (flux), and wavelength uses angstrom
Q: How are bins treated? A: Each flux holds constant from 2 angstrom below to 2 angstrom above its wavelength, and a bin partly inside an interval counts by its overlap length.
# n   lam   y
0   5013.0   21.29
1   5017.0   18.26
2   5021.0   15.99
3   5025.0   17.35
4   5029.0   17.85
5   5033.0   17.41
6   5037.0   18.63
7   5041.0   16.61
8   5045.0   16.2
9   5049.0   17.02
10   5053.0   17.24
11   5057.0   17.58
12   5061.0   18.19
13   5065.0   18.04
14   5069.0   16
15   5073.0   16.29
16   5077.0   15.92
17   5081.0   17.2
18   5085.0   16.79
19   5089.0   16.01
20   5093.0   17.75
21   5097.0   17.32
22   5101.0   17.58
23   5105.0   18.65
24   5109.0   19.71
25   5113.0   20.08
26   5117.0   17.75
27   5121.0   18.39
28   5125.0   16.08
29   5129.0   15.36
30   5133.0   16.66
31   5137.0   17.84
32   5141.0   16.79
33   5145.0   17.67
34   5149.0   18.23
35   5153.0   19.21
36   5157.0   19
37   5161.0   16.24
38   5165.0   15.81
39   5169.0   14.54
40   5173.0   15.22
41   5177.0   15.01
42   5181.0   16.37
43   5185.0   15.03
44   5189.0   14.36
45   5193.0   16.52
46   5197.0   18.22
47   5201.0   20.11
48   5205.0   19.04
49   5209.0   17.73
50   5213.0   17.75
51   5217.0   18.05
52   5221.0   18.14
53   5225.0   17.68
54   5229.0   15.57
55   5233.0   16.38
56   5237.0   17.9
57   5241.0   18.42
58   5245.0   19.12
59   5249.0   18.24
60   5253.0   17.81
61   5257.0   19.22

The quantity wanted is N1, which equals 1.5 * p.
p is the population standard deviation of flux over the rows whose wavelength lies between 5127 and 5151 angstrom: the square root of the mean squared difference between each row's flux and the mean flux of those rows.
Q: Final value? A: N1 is 1.4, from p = 0.95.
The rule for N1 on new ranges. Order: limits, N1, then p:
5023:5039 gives 0.8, 0.51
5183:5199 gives 2.2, 1.49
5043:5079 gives 1.2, 0.83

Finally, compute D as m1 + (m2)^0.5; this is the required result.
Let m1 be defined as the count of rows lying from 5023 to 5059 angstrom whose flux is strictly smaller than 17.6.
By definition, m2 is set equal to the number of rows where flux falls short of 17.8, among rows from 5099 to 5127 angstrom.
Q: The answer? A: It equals 9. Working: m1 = 7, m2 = 3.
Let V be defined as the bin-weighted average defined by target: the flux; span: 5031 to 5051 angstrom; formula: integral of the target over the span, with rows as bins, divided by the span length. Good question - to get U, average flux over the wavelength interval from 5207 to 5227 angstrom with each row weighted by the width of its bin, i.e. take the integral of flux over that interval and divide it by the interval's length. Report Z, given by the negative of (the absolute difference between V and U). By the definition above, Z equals -0.7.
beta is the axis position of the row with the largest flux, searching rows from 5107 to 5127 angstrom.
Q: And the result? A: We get 5113.0 angstrom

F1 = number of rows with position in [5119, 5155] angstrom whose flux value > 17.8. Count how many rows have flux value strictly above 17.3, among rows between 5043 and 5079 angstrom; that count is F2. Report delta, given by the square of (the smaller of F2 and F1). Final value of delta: 9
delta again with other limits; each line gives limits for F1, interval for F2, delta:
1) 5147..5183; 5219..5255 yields 9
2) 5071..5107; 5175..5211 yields 1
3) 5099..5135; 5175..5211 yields 16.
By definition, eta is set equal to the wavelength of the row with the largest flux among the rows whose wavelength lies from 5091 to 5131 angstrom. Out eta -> 5113.0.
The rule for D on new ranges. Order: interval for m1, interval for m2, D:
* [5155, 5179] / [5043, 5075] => 7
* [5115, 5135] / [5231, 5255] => 4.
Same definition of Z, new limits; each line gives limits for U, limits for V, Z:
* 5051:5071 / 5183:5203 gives -0.6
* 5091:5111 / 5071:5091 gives -1.8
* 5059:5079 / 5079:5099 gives -0.1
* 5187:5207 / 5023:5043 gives -0.1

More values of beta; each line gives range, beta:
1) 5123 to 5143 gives 5137.0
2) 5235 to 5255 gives 5245.0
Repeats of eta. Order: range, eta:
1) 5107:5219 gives 5201.0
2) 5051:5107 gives 5105.0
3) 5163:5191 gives 5181.0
